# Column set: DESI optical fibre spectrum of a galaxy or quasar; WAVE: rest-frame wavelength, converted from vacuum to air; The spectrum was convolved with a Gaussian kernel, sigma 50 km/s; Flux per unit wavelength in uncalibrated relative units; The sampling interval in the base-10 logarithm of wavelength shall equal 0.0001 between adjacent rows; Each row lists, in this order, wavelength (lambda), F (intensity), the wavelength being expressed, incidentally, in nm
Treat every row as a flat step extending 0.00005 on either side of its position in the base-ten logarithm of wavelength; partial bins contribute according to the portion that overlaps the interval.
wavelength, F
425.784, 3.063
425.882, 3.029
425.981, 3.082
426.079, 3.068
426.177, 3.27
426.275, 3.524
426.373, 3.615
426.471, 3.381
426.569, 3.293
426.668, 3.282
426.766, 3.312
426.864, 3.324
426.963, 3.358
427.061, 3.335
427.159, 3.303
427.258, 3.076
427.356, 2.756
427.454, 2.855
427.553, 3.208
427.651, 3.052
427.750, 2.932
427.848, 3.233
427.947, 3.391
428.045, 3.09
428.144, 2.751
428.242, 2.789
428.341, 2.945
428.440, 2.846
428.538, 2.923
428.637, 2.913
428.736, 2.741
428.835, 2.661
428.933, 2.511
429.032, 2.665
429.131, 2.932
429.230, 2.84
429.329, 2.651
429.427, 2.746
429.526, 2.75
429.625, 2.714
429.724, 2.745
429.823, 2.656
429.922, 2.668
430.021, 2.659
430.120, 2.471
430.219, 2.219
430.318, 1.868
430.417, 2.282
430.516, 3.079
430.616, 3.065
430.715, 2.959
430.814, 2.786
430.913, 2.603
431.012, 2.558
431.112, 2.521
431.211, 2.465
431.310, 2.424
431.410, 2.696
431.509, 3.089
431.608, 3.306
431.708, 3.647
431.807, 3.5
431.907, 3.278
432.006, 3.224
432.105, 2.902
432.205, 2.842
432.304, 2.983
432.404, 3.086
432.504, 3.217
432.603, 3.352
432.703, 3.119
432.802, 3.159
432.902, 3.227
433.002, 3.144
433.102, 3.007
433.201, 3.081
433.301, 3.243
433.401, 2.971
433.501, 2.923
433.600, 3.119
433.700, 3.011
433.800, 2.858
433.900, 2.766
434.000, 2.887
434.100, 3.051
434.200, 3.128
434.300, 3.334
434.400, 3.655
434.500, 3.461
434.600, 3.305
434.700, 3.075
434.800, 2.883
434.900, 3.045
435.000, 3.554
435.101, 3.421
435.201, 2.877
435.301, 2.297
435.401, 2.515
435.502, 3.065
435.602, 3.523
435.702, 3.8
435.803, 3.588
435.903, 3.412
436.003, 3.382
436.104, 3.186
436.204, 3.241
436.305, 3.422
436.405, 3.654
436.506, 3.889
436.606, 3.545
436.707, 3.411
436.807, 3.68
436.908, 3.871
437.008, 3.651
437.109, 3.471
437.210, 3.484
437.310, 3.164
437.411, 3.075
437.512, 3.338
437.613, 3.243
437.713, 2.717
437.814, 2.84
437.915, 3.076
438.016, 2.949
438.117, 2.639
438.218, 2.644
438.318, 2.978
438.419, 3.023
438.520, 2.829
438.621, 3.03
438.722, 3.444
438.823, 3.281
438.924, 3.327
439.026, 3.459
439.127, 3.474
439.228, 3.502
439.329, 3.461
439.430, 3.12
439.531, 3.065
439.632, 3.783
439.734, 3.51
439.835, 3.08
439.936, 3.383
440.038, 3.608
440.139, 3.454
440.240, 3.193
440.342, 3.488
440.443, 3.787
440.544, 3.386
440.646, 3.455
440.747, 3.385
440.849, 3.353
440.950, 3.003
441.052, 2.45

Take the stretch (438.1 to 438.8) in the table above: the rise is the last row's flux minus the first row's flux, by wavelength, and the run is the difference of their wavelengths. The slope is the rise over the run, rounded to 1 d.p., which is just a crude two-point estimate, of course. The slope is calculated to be 1.3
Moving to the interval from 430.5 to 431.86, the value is 0.3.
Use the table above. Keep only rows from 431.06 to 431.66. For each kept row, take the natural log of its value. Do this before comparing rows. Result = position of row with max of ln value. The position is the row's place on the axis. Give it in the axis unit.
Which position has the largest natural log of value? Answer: 431.608 nm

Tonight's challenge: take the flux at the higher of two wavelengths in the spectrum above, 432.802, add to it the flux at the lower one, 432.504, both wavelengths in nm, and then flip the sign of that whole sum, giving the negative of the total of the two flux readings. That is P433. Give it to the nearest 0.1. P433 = -6.4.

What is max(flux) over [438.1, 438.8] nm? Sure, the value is 3.444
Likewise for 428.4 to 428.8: 2.923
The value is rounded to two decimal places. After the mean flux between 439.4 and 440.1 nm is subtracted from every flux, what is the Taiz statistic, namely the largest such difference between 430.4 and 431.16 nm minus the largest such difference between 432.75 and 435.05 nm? -0.58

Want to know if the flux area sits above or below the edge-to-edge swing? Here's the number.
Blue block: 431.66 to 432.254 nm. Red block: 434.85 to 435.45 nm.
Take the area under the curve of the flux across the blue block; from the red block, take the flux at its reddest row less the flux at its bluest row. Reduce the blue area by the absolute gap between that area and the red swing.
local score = -0.53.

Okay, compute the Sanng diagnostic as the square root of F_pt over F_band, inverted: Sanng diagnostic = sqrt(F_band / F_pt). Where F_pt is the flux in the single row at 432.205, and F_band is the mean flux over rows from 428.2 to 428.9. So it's 1.00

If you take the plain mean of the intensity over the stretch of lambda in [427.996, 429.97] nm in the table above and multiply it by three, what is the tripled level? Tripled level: 8.3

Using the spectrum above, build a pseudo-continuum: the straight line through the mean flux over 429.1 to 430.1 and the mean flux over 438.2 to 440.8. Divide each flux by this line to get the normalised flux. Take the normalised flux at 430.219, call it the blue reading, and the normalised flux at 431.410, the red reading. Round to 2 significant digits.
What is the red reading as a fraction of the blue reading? 1.2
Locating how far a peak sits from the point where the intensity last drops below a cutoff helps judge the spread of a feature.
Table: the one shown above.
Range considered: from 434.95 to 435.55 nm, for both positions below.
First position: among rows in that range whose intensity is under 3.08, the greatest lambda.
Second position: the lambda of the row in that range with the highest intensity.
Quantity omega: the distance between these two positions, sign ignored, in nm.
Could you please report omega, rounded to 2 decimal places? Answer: 0.50 nm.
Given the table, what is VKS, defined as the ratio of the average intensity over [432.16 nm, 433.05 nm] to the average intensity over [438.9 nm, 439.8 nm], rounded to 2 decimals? 0.92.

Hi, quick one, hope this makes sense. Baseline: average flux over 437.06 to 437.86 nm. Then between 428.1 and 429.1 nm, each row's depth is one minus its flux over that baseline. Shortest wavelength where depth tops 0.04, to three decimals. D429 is 428.144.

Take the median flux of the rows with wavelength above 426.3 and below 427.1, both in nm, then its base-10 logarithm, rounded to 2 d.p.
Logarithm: 0.52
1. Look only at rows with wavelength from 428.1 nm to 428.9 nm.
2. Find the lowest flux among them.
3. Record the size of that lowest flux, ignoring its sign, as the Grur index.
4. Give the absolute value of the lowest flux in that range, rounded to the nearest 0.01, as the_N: 2.66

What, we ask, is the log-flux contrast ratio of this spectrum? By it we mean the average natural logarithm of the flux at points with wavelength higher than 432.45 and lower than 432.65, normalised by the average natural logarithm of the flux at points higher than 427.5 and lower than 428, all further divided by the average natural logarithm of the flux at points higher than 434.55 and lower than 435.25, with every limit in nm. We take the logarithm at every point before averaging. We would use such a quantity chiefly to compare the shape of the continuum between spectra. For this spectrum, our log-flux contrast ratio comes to 0.90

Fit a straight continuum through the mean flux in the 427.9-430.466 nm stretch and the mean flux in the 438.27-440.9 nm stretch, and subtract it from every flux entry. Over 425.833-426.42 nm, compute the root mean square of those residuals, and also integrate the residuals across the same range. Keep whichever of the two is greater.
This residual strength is 0.8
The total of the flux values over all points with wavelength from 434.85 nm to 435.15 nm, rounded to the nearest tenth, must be 10.0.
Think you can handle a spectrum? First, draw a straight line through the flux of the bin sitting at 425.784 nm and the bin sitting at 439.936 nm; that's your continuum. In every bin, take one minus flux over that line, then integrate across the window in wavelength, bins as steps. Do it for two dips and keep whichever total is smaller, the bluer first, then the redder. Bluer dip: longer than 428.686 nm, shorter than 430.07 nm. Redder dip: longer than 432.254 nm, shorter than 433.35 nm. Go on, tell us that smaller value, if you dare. 0.025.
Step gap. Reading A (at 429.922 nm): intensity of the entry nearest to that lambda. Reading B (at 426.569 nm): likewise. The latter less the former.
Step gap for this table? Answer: 0.6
